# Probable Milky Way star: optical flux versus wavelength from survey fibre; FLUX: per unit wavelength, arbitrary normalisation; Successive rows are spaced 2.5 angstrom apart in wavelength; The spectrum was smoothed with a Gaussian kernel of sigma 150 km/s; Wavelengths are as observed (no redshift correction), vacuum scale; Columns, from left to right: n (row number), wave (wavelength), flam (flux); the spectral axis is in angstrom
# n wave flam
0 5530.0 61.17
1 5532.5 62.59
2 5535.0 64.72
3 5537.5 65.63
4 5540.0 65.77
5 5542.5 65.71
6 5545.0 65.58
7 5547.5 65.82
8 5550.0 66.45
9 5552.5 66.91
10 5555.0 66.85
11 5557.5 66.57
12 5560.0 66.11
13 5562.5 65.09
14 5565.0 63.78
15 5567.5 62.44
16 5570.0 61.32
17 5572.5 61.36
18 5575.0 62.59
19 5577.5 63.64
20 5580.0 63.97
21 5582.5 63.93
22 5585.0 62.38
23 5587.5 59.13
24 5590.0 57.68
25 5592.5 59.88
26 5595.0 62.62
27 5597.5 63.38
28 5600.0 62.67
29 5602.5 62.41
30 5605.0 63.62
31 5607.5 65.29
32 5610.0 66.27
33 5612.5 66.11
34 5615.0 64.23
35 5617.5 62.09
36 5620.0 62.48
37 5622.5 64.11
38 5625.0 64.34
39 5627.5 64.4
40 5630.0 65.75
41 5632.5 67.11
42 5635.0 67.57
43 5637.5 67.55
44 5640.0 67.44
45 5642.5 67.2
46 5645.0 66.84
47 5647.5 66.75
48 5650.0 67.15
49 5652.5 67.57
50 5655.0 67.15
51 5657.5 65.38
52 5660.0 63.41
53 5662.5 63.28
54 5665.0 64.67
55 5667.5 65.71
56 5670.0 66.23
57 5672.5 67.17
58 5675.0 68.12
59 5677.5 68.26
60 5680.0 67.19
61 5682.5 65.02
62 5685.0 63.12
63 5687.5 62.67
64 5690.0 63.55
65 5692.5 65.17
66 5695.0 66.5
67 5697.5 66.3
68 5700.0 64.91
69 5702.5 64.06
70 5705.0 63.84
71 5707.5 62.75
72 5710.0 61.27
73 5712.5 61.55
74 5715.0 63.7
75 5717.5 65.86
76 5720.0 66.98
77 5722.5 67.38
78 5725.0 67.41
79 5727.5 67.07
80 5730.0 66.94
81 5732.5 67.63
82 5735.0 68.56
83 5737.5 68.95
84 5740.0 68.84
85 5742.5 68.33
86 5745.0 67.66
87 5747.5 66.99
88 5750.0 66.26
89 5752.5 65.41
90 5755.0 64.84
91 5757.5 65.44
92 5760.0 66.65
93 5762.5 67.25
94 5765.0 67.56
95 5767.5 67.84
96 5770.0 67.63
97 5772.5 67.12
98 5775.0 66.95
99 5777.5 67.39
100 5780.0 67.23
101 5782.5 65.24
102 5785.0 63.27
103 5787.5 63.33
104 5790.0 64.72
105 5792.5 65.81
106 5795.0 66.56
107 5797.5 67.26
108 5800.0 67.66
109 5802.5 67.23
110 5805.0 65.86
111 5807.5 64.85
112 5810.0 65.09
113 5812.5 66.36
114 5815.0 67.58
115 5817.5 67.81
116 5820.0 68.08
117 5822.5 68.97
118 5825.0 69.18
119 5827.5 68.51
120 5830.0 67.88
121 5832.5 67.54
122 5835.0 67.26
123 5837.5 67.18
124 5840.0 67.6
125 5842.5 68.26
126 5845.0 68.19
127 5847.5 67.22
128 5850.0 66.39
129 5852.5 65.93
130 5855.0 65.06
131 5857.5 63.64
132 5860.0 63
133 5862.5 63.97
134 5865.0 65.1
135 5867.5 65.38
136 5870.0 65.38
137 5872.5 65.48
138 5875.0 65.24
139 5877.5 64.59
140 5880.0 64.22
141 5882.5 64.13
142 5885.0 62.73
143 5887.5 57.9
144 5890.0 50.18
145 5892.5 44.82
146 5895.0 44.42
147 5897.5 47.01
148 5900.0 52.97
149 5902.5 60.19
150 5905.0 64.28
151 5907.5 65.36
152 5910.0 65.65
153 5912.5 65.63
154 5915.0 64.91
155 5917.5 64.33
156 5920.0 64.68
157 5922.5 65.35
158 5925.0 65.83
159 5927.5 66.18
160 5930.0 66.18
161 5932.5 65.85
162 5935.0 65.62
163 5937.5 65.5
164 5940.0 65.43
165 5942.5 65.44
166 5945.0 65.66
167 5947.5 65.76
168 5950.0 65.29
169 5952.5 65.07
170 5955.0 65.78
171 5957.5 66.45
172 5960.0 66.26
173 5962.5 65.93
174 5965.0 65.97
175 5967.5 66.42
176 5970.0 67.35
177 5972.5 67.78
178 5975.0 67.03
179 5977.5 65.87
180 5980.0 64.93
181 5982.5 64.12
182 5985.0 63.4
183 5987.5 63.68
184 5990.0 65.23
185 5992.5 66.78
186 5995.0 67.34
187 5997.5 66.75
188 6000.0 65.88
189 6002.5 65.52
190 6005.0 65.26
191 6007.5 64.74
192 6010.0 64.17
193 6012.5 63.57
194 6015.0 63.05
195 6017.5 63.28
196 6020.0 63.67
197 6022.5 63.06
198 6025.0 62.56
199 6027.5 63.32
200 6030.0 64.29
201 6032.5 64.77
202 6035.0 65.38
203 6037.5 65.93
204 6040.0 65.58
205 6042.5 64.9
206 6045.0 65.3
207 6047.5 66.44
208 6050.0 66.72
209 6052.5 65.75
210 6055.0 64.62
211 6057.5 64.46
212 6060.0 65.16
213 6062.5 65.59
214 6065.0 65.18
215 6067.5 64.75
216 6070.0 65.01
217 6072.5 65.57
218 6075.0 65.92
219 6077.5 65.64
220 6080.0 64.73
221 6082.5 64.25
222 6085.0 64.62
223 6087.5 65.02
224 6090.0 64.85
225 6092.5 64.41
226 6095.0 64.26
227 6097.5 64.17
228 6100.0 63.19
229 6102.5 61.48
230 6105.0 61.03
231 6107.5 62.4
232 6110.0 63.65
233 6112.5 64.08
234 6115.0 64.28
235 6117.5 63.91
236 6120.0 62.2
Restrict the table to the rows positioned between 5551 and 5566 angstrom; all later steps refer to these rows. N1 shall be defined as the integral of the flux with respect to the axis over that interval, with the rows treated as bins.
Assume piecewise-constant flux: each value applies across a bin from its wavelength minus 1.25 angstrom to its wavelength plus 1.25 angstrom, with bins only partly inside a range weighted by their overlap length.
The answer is 989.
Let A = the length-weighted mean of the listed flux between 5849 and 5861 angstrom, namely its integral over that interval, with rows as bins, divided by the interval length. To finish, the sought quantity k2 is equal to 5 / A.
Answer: 0.0772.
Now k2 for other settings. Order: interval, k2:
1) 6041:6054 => 0.0760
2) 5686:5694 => 0.0783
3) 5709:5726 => 0.0770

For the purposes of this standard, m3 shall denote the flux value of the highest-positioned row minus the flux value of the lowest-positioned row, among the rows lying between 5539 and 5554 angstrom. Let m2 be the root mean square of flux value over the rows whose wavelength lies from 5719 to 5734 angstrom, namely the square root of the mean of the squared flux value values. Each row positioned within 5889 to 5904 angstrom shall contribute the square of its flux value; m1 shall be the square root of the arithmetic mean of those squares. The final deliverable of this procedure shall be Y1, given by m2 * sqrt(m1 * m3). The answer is 509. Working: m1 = 50.2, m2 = 67.2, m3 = 1.1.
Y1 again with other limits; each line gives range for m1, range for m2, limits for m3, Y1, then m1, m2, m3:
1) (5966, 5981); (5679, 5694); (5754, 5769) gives 911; 66.6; 64.5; 3.0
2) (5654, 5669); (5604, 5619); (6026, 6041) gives 783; 64.9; 64.6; 2.3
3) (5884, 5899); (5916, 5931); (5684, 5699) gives 838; 51.6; 65.4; 3.2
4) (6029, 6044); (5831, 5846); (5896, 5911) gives 2358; 65.1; 67.7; 18.6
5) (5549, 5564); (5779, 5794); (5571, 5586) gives 534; 66.3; 64.9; 1.0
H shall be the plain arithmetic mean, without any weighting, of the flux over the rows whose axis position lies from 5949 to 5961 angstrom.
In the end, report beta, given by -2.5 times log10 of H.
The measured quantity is -4.55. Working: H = 65.8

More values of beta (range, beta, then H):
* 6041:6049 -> -4.54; 65.5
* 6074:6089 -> -4.53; 65.0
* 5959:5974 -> -4.56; 66.6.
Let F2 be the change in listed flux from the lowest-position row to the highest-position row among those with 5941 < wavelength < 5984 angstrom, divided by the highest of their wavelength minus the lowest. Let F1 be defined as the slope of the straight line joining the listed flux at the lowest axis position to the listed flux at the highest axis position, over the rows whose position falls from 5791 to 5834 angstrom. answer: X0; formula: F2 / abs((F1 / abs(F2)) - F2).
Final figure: -0.02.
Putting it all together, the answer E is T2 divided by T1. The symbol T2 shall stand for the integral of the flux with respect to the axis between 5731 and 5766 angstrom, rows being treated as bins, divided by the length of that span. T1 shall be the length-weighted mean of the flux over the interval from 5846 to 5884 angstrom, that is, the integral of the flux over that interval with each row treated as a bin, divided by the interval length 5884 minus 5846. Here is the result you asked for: 1.03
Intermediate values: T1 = 65.0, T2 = 67.2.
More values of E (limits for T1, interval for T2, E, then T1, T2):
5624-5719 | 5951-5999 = 1.01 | 65.4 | 65.9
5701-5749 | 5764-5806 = 1.00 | 66.1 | 66.4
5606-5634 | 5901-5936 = 1.00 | 64.8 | 64.9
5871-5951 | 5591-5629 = 1.02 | 62.1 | 63.6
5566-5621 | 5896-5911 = 0.94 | 62.7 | 58.9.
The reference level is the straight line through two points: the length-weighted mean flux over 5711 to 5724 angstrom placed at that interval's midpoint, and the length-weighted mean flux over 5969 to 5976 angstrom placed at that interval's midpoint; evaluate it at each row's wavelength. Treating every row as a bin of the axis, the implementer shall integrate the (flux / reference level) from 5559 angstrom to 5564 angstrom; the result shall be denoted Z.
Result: 5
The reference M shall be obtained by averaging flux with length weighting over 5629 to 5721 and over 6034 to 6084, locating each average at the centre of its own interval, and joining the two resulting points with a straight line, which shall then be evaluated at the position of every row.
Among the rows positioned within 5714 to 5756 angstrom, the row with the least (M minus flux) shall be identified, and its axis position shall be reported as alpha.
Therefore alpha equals 5737.5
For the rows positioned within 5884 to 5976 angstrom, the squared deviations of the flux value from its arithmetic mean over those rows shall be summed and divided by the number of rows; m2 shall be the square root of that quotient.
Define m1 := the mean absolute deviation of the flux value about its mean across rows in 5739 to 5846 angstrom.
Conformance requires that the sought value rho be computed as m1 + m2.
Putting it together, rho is 7.4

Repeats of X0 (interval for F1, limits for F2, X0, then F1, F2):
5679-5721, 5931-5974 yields 0.31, -0.01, 0.05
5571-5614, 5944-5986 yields -0.03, 0.12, -0.06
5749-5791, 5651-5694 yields -0.10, -0.04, -0.06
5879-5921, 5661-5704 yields 0.03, 0.01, 0.02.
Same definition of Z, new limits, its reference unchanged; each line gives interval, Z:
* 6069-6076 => 7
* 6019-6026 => 7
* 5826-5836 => 10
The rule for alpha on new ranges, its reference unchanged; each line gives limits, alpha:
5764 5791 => 5767.5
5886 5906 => 5905.0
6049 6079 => 6050.0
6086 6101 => 6087.5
